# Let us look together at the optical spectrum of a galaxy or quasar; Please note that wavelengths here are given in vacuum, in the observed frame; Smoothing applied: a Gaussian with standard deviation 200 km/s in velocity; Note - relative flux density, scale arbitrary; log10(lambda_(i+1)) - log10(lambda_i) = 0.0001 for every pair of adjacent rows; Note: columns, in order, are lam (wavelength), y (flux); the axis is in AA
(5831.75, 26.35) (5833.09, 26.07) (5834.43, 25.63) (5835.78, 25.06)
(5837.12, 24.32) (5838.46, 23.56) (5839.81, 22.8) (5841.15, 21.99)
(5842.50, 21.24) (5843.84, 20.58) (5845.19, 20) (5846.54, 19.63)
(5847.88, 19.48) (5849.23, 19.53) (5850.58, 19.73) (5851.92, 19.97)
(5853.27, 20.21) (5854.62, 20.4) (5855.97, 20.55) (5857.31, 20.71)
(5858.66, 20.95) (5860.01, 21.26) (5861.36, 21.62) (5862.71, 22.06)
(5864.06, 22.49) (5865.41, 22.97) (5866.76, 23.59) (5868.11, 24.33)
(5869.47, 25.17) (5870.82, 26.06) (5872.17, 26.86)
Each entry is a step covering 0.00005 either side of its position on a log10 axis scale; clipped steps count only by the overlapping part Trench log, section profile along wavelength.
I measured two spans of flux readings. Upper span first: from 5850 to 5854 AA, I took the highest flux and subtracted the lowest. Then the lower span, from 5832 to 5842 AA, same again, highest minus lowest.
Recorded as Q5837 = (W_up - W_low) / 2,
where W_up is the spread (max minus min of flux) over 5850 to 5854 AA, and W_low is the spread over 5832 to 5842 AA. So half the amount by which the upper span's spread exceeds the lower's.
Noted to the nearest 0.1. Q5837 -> -1.8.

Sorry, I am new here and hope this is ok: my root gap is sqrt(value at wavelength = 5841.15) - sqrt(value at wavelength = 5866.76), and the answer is -0.2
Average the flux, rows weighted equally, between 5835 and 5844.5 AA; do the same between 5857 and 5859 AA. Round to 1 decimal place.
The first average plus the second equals 43.6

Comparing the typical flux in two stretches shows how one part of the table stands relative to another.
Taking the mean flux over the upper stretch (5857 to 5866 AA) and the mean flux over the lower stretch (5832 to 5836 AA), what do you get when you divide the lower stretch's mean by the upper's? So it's 1.18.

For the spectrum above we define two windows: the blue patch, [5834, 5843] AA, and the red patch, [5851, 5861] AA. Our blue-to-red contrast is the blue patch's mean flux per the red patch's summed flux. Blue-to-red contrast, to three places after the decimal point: 0.163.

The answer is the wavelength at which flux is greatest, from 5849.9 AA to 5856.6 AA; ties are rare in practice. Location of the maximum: 5855.97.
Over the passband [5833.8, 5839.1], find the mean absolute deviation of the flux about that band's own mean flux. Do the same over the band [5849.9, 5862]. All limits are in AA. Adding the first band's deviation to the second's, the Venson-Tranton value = 1.2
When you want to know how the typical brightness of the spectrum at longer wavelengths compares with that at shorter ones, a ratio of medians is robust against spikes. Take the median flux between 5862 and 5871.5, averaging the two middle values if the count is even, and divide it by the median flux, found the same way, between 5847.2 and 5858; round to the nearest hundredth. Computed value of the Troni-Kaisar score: 1.17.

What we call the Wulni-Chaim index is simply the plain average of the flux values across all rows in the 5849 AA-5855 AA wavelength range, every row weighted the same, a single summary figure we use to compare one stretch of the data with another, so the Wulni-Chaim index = 20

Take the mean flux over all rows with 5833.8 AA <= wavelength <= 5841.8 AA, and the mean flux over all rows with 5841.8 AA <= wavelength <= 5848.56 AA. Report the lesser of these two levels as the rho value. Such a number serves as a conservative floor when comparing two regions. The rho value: 20.2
